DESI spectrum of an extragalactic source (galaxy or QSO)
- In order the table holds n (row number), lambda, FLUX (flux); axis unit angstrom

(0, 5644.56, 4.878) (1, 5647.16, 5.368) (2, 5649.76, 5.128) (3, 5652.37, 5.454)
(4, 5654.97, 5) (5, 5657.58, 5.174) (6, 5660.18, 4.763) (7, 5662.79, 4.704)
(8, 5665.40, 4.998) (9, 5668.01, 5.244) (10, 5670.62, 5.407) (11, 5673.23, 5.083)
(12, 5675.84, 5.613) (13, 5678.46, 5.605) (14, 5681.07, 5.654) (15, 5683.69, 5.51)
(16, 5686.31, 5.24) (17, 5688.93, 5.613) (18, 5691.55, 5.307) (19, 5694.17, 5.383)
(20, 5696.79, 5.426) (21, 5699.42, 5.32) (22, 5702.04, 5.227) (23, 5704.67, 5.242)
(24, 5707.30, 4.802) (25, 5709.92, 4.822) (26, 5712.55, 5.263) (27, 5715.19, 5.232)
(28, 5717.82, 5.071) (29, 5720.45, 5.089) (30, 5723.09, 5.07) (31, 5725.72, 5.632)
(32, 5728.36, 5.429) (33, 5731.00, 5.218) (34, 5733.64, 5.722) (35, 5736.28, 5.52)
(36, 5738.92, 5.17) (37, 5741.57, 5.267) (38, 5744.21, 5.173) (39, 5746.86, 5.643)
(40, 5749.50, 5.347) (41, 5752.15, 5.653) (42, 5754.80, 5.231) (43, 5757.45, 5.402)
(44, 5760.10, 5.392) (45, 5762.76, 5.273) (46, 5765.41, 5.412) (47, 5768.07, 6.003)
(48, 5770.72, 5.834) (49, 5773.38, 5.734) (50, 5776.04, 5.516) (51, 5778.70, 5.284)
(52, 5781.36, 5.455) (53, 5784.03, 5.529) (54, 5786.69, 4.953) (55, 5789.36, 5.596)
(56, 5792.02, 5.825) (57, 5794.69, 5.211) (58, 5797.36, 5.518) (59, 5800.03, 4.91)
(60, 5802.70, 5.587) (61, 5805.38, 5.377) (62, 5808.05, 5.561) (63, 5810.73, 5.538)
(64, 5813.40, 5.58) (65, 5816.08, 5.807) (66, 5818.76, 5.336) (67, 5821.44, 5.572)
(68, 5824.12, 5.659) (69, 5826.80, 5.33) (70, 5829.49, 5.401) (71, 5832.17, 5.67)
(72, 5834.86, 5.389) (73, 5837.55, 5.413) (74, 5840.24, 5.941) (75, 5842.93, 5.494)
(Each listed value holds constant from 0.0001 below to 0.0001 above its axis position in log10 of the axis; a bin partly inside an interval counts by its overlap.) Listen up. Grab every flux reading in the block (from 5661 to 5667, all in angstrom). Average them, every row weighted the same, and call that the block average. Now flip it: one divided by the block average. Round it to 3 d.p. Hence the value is 0.206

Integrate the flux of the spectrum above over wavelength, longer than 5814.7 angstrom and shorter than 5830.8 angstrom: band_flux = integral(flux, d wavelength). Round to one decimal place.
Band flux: 88.8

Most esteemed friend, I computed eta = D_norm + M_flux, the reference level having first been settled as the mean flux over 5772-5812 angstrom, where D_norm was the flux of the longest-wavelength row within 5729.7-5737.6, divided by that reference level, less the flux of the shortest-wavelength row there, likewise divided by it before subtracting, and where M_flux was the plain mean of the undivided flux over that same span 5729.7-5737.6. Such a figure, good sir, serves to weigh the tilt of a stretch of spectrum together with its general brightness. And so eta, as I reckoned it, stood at 5.5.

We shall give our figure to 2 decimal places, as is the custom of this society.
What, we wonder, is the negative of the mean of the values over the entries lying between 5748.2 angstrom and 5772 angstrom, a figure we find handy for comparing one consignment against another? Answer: -5.51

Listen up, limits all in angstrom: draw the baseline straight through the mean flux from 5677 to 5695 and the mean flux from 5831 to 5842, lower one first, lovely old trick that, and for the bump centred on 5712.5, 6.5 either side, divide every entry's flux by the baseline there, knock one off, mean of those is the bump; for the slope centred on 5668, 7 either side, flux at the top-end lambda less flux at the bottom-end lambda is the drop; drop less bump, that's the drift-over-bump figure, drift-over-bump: 0.46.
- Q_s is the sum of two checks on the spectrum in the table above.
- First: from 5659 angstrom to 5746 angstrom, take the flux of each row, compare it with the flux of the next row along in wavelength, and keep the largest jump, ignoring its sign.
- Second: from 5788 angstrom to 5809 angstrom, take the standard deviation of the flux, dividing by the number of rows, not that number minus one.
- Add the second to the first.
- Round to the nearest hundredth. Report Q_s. 0.82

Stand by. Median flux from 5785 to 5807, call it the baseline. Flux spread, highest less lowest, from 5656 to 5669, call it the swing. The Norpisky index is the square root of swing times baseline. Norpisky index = 1.72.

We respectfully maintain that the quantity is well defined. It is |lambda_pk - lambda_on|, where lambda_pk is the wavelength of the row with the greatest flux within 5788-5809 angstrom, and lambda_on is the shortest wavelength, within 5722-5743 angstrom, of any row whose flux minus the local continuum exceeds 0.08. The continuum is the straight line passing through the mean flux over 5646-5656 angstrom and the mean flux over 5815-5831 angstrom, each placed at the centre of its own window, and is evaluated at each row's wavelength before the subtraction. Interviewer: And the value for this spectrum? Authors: 66.3 angstrom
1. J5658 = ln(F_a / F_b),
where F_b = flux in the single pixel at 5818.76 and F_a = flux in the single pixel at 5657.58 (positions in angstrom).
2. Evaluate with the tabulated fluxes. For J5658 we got -0.031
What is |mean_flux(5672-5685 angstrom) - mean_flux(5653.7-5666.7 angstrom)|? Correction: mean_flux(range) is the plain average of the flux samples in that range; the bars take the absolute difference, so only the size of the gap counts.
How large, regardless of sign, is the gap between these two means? 0.57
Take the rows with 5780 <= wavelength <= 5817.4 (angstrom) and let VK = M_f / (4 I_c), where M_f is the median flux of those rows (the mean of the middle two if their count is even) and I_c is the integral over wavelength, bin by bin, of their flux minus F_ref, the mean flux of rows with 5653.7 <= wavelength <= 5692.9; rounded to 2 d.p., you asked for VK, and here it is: 0.19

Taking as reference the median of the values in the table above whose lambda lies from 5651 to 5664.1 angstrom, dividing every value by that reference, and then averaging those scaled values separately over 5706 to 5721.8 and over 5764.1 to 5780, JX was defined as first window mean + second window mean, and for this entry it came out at 2.14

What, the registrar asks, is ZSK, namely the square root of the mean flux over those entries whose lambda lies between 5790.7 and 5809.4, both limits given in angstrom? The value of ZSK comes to 2.33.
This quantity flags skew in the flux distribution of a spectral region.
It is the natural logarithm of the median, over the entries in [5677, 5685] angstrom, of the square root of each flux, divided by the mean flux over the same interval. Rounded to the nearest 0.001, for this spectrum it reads -0.859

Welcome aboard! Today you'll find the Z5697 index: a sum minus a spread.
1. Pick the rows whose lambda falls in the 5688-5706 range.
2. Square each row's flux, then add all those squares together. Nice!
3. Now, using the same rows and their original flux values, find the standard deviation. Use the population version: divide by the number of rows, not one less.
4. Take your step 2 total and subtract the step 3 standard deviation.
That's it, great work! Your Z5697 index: 201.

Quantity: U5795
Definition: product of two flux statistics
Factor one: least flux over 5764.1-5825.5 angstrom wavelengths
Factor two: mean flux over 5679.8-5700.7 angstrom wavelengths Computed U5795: 26.7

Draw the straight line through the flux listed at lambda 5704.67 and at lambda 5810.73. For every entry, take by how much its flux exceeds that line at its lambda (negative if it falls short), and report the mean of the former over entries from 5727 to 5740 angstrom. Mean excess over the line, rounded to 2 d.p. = 0.09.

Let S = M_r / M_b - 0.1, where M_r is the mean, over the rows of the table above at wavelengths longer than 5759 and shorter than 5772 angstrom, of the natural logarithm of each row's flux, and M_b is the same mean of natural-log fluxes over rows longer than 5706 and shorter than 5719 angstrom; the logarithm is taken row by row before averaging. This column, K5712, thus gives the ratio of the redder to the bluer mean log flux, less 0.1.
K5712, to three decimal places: 0.963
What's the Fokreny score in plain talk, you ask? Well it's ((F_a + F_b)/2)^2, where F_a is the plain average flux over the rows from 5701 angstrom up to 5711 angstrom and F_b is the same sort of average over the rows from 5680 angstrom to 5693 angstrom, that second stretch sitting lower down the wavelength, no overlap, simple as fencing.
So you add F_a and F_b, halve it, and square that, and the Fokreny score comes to 27.5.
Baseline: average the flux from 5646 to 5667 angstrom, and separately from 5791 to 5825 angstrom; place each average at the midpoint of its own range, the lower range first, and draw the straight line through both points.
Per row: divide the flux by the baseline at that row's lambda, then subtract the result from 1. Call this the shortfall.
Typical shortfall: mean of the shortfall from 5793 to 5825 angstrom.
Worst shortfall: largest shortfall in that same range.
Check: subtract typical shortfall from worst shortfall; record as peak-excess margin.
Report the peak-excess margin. 0.098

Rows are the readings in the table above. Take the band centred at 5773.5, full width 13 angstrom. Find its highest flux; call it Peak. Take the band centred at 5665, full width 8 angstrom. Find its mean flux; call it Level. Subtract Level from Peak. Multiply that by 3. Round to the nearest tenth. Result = 3.1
